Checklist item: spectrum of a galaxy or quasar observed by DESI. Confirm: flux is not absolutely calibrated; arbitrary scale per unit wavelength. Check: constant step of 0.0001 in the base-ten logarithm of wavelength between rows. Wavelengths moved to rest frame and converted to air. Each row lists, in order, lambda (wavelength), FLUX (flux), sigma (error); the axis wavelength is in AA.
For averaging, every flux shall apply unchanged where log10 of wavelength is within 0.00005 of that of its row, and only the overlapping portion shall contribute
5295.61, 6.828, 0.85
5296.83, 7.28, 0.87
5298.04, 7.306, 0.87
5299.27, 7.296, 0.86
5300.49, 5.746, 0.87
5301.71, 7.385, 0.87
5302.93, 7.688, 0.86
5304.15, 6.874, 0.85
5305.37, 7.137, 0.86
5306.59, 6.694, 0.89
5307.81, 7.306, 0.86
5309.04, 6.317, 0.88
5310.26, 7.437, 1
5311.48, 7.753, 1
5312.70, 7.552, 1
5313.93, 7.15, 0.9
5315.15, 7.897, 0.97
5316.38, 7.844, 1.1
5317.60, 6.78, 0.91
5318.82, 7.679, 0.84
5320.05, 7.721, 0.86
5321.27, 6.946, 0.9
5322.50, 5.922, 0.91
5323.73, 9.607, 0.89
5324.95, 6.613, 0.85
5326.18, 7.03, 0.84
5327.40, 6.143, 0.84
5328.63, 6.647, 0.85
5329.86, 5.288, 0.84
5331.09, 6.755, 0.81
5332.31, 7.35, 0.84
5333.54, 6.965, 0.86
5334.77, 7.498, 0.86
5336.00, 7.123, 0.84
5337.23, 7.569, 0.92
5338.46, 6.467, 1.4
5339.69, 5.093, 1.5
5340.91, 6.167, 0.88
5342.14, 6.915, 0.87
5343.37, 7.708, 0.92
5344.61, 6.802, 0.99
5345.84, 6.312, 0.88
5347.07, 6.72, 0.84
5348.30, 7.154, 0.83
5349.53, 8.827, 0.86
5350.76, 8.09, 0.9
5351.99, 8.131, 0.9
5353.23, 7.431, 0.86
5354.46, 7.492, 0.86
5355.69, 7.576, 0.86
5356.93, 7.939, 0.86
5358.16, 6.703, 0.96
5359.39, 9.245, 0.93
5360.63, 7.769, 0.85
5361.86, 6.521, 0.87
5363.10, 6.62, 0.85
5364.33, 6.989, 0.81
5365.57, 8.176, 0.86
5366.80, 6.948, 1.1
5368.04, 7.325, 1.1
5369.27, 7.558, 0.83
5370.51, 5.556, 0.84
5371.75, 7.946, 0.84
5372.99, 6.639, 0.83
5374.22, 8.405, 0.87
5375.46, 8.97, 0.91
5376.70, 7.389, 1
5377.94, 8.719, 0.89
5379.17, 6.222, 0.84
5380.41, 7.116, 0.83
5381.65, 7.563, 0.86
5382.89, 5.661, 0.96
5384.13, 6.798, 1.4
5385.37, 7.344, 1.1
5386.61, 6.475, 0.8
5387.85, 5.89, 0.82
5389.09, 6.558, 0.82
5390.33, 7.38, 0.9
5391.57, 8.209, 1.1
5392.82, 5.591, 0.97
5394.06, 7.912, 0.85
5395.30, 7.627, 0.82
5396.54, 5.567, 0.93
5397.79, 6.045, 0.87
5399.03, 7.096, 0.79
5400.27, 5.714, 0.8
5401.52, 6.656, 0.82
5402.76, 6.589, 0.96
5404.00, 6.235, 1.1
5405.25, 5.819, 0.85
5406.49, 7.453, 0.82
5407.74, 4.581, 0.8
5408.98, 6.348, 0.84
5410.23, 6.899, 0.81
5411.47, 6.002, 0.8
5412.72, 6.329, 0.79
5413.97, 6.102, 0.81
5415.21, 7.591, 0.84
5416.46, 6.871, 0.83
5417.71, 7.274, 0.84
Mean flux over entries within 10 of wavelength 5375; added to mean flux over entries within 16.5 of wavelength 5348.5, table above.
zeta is 14.54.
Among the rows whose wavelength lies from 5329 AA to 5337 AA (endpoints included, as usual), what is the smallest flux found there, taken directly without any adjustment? 5.288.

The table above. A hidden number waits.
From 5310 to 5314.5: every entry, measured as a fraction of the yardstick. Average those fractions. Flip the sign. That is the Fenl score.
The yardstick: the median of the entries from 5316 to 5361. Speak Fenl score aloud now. -1.05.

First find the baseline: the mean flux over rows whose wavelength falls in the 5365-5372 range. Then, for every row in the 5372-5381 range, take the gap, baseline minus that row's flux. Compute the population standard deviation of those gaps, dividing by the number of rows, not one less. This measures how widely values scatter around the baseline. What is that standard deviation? 1.0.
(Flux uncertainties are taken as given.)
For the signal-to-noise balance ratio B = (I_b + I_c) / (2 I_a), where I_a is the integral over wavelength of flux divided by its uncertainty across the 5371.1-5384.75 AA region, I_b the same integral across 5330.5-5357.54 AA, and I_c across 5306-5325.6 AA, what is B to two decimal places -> 1.68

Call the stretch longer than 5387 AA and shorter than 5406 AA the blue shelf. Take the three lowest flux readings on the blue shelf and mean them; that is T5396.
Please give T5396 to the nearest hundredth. 5.62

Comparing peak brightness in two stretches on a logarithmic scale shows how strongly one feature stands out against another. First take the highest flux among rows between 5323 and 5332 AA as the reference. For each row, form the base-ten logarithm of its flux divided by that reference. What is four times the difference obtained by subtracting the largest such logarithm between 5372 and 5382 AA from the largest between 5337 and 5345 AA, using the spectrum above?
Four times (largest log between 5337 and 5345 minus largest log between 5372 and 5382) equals -0.26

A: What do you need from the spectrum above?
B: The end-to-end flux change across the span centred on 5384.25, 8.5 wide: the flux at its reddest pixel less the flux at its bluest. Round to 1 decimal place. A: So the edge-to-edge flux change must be -1.2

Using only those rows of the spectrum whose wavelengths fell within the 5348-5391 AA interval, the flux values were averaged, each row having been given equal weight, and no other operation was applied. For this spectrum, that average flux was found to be 7.35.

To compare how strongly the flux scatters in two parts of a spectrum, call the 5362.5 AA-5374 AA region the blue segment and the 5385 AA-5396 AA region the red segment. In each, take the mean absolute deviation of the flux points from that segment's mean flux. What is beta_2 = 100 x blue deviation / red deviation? 77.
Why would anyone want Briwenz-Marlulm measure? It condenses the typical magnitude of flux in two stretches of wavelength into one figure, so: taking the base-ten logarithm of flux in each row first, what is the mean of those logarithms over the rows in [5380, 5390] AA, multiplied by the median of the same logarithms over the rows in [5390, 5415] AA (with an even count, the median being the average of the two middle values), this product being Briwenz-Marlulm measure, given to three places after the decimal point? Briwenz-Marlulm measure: 0.660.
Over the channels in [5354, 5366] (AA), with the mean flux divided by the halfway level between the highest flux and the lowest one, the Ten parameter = 0.95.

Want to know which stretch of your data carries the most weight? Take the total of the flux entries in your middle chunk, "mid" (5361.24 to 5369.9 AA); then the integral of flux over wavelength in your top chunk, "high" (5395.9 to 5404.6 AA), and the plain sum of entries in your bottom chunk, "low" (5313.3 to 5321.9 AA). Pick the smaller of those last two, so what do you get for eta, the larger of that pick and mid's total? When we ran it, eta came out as 52.0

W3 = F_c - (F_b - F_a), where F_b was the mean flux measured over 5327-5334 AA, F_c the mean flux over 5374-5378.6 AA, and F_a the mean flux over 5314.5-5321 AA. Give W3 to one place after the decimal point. 9.4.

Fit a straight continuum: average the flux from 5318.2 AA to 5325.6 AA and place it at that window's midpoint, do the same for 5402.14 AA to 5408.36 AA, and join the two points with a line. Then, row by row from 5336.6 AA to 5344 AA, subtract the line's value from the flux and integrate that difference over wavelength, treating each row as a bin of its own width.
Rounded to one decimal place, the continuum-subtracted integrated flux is -3.5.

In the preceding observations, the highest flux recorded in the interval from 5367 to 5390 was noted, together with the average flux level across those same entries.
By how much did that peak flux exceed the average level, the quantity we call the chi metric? 1.85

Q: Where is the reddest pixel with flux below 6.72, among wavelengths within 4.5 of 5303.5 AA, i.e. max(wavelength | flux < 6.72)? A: 5306.59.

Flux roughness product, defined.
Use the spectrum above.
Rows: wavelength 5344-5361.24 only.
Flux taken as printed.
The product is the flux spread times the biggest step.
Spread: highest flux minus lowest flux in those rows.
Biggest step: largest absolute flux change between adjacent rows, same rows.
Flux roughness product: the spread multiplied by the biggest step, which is 7.5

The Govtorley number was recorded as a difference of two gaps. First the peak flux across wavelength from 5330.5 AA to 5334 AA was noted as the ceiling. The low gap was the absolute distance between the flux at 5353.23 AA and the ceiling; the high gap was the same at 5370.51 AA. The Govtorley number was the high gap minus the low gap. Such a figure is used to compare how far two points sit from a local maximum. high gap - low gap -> 1.7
